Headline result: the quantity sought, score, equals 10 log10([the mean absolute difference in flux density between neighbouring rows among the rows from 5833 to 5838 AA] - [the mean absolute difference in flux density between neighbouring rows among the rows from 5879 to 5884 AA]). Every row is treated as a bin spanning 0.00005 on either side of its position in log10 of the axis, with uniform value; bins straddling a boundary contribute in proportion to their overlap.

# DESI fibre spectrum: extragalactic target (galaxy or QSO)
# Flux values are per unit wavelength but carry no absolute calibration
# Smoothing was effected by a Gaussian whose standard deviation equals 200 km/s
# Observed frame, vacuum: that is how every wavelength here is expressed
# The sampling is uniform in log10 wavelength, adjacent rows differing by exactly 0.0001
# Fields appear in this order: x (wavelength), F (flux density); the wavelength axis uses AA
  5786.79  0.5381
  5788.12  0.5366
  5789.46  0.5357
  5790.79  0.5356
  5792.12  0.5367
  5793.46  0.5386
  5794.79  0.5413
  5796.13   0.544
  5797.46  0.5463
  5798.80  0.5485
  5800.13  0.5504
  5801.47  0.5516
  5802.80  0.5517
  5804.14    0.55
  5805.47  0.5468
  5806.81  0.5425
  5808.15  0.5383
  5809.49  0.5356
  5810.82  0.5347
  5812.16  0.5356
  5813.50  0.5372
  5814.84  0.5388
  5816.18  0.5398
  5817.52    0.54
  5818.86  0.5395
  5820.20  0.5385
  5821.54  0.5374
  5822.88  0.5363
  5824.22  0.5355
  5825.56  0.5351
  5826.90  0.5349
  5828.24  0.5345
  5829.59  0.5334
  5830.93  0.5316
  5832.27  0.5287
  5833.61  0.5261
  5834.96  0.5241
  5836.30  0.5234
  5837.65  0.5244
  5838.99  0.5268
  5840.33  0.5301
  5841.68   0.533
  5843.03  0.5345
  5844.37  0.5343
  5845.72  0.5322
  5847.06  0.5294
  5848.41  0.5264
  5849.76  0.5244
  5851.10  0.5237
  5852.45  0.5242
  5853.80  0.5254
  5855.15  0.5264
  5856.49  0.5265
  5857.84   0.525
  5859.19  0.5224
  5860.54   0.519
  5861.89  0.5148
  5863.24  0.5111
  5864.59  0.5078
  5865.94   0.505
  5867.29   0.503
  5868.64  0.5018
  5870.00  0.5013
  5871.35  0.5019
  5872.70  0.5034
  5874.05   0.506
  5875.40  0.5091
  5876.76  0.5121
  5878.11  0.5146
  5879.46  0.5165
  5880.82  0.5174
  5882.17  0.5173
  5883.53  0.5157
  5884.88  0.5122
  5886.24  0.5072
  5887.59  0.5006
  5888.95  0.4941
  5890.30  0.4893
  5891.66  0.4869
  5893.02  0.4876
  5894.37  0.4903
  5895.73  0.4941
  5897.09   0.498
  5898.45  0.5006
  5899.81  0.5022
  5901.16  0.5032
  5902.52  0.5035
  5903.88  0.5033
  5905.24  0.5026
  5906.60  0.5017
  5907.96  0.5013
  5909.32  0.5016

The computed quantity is -34.4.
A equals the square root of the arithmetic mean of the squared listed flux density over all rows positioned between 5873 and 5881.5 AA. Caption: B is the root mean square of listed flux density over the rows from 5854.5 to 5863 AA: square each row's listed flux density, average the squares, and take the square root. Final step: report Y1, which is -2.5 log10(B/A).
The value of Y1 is -0.02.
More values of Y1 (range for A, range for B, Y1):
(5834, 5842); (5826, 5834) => -0.01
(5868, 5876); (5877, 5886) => -0.02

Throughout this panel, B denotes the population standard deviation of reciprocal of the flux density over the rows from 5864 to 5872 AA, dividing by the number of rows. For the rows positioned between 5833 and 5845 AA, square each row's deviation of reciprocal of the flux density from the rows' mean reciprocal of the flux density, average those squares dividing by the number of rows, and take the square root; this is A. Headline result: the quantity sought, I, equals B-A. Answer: -0.006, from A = 0.015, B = 0.009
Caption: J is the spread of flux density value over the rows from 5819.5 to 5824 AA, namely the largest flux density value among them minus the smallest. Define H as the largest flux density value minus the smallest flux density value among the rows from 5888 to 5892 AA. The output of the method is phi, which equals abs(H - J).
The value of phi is 0.005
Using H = 0.0072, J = 0.0022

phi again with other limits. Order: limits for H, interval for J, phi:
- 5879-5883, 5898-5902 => 0.002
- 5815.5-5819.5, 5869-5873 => 0.002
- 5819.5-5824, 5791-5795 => 0.002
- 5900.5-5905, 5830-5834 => 0.005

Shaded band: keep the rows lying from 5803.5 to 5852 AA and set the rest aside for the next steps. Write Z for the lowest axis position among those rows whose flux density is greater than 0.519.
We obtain 5804.14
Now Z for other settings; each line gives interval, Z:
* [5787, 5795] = 5788.12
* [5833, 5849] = 5833.61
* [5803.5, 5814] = 5804.14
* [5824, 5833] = 5824.22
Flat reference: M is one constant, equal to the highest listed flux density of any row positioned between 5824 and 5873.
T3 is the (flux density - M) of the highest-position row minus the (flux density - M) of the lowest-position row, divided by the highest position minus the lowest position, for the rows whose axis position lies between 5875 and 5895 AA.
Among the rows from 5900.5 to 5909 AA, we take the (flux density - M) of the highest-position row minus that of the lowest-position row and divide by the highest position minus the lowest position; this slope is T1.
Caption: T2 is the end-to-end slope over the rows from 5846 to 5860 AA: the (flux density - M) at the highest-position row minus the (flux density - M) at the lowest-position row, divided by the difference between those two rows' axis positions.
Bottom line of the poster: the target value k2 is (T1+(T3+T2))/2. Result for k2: -0.0009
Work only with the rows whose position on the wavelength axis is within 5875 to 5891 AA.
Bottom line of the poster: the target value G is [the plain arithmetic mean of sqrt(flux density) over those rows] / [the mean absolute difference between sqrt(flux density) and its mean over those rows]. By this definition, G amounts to 138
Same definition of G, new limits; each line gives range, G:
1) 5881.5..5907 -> 149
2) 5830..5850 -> 320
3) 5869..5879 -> 236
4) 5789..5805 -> 196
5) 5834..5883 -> 118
